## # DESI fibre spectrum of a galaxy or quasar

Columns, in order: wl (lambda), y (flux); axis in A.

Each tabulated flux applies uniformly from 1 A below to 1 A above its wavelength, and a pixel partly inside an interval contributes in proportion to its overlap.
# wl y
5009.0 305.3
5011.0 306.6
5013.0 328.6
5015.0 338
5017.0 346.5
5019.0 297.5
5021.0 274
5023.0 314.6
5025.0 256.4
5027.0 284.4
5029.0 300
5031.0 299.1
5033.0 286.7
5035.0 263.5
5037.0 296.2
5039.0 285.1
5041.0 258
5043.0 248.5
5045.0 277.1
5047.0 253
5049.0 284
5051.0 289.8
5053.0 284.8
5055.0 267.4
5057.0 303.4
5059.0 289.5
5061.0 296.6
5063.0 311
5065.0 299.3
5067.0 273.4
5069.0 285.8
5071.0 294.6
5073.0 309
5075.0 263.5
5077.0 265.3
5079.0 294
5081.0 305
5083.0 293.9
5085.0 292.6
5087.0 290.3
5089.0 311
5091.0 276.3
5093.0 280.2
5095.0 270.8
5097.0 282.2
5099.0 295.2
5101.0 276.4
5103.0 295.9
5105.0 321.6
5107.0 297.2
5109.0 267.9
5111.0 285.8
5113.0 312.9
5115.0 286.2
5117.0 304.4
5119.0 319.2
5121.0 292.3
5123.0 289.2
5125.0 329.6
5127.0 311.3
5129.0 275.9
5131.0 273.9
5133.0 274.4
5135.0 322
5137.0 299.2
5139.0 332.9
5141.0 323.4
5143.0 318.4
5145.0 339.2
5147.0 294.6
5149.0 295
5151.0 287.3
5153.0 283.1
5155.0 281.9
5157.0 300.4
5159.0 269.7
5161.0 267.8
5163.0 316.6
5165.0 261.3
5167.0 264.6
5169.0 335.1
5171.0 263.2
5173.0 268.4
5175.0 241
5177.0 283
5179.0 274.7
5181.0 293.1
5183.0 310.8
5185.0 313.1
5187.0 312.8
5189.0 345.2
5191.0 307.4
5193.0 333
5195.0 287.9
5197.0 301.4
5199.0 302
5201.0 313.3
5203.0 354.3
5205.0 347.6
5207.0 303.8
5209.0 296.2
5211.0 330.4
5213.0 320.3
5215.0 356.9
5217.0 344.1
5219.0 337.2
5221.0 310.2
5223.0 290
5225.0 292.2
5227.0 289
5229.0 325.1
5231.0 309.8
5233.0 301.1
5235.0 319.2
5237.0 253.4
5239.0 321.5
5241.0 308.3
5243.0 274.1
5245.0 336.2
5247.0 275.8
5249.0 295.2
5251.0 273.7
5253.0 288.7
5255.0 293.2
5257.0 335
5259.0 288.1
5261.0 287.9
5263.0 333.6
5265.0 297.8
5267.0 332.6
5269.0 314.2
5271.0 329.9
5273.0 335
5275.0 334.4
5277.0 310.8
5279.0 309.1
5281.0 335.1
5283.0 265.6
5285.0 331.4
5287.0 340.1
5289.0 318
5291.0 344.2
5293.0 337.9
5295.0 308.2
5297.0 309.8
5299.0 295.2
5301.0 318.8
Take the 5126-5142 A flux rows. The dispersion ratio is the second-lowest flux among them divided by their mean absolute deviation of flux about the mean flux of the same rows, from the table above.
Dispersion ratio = 13.2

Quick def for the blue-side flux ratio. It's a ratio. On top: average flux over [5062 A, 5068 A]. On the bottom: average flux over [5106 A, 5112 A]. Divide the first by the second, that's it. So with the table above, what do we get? 1.04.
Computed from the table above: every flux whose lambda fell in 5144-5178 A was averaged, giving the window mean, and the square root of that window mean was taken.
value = 16.9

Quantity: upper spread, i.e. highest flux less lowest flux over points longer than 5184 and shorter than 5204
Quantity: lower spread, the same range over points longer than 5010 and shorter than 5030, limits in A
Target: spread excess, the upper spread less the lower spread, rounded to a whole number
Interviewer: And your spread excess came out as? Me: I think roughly -24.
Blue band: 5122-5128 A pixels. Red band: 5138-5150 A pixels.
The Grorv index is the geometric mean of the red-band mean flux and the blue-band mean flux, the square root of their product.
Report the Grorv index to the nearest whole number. 314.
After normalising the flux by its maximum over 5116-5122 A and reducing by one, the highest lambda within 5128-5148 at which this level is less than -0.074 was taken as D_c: 5147.0 A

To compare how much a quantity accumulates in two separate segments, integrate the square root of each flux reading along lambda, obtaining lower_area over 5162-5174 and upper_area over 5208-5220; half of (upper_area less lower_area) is 8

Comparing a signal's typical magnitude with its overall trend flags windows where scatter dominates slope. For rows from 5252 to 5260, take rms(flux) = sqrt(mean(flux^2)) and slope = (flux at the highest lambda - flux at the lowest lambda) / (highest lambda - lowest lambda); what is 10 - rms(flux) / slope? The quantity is 3029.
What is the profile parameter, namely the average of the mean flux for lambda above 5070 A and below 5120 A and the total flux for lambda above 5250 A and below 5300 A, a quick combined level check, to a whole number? 4071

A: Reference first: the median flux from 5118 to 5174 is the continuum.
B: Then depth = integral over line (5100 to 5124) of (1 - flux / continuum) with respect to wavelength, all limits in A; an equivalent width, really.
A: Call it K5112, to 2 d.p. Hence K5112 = -0.19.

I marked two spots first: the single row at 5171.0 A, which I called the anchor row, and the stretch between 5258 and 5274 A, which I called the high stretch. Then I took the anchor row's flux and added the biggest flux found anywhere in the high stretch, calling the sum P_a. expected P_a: 598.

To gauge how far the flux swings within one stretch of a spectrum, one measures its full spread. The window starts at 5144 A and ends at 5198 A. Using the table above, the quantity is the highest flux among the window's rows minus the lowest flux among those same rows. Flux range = 104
